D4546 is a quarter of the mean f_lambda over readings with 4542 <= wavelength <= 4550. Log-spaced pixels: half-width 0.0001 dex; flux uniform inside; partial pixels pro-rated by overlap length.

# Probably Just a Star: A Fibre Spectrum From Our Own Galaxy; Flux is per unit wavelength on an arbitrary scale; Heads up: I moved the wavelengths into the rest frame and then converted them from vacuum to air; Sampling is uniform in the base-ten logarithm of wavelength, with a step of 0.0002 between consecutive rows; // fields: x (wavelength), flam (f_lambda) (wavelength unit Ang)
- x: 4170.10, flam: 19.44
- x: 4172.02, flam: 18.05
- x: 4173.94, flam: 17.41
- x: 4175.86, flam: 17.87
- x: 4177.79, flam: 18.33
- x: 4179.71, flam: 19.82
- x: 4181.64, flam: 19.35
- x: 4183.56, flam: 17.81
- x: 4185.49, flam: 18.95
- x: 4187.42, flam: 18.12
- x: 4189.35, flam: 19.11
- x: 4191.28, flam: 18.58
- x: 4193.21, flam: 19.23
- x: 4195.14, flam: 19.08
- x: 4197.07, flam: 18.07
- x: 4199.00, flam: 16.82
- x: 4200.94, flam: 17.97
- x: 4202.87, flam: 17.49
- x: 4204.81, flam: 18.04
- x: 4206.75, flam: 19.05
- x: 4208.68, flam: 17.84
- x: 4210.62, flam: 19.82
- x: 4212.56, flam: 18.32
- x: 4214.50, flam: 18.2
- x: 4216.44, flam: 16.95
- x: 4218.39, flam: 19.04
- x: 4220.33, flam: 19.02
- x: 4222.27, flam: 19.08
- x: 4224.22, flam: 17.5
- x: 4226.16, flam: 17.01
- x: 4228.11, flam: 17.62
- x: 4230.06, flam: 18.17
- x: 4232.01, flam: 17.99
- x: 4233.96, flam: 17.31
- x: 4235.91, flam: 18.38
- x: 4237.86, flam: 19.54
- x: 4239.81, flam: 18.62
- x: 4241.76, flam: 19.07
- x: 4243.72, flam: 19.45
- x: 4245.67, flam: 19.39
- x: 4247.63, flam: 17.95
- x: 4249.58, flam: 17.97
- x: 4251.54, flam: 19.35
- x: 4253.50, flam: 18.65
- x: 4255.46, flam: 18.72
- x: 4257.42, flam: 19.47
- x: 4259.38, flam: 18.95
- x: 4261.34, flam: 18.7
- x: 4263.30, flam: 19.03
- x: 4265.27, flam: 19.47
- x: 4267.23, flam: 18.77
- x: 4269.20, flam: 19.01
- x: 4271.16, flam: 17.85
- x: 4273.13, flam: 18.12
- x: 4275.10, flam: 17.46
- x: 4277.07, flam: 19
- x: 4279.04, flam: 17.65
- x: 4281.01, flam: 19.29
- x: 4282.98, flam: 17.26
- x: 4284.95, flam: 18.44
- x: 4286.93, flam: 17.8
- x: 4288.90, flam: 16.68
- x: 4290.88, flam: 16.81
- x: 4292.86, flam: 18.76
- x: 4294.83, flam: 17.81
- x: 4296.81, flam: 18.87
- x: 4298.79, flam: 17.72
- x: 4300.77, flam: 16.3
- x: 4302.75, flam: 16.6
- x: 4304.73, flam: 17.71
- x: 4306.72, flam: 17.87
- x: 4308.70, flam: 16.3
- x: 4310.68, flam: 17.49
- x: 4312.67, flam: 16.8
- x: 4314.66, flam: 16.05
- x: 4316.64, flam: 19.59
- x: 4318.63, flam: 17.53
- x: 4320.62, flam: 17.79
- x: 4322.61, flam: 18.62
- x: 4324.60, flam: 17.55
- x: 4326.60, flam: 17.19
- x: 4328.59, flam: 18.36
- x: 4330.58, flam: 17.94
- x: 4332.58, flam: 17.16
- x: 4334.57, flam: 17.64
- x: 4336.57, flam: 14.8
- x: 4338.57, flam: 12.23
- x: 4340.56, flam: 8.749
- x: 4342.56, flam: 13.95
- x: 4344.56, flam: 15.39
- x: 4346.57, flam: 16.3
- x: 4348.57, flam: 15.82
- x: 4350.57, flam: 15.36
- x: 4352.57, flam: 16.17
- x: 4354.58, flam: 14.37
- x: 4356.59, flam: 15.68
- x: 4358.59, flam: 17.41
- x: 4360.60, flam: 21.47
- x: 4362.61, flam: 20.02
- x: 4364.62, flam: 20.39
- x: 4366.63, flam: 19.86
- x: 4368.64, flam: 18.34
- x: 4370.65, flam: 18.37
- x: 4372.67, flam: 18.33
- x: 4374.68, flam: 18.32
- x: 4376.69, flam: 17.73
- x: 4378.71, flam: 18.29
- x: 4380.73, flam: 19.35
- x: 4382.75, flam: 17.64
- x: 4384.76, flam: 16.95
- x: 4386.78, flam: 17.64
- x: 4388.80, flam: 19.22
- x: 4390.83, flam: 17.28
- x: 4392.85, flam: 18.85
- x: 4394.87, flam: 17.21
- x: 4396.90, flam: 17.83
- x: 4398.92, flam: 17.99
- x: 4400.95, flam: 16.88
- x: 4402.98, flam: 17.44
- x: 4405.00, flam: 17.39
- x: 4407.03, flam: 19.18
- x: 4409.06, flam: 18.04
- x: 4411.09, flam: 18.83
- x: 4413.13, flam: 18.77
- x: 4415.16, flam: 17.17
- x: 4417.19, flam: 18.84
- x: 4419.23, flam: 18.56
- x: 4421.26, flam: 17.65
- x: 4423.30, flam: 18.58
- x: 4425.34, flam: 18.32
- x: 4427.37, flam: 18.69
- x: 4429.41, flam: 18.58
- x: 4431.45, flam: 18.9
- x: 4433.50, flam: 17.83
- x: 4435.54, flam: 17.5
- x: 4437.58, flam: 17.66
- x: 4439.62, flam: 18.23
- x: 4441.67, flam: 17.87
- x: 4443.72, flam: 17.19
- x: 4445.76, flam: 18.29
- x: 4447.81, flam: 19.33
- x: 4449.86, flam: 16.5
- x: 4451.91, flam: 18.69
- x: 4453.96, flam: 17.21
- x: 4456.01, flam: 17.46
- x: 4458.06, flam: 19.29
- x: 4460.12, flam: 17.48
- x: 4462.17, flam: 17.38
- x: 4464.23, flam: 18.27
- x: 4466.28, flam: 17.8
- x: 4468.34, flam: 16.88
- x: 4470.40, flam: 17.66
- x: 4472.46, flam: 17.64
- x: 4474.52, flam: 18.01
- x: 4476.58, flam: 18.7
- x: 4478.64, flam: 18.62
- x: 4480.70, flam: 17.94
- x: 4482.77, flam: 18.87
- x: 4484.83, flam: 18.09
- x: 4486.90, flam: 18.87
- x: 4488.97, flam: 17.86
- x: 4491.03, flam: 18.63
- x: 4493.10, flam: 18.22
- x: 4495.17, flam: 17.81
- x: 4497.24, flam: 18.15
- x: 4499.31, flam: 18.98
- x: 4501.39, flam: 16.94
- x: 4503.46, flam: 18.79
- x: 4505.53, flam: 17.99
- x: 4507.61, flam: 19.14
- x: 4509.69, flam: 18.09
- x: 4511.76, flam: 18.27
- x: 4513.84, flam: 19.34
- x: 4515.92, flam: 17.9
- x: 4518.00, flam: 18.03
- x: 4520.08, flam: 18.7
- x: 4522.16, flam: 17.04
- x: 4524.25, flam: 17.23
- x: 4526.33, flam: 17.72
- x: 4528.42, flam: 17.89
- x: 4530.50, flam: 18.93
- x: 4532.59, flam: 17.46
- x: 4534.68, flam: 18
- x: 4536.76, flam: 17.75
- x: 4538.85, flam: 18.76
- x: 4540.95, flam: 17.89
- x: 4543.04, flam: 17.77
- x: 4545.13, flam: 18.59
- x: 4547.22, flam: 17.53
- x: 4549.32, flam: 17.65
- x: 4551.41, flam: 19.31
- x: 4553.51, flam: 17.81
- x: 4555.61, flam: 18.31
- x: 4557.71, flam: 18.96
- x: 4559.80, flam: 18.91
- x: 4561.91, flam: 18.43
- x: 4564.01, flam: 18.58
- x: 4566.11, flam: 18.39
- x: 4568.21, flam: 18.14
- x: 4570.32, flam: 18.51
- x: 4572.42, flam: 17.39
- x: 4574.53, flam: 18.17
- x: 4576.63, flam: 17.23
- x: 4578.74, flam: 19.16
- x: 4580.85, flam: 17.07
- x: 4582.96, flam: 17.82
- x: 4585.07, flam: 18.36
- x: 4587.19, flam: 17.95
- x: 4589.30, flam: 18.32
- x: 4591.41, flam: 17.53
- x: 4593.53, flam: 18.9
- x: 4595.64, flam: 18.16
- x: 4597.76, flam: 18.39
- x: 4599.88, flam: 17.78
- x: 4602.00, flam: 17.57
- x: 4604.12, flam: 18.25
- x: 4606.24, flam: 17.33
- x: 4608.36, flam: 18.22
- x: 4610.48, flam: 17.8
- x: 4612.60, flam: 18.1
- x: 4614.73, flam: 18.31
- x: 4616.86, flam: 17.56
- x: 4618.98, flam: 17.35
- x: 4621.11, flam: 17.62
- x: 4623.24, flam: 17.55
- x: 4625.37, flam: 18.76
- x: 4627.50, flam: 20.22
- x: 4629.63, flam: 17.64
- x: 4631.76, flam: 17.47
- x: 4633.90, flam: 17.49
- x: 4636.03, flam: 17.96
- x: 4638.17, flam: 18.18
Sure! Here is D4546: 4.47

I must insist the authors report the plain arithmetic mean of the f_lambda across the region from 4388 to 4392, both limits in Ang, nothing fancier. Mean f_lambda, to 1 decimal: 18.2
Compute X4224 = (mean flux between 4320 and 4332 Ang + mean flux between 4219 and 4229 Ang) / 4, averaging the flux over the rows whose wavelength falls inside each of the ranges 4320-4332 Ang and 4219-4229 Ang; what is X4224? 8.99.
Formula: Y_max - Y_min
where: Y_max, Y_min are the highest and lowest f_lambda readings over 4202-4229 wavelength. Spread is 2.9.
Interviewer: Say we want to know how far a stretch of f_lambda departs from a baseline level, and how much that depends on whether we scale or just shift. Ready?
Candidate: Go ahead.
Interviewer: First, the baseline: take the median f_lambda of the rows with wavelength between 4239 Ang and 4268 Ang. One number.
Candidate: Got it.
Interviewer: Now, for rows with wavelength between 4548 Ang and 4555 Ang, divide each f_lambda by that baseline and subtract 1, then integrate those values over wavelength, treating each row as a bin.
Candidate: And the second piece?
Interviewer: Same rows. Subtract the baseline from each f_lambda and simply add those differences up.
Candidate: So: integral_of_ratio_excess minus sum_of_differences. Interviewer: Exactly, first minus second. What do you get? 1.8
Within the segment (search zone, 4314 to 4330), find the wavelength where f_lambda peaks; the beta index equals 4316.64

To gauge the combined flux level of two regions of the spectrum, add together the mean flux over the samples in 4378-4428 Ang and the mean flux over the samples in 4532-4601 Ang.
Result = 36.25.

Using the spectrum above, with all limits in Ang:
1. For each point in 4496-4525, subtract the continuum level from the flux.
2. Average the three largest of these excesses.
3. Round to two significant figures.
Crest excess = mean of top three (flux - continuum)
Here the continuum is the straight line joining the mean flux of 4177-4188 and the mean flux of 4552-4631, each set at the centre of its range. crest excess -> 0.90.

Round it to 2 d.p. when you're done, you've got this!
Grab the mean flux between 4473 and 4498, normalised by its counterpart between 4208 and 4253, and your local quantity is 0.99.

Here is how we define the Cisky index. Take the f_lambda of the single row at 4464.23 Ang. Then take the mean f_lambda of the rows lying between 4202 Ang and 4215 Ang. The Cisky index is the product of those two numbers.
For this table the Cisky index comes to 336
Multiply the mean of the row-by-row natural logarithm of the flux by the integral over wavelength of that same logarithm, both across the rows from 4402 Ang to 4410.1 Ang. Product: 67.8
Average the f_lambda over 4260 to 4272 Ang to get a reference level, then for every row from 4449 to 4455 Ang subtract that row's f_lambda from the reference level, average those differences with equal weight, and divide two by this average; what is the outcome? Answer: 1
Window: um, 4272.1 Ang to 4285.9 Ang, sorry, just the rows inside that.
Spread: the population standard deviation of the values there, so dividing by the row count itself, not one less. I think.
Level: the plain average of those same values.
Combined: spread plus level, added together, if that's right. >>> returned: 18.89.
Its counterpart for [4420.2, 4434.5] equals 18.79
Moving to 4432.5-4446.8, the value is 18.16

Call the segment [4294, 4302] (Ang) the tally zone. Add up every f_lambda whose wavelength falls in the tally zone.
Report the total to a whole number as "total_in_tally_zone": 71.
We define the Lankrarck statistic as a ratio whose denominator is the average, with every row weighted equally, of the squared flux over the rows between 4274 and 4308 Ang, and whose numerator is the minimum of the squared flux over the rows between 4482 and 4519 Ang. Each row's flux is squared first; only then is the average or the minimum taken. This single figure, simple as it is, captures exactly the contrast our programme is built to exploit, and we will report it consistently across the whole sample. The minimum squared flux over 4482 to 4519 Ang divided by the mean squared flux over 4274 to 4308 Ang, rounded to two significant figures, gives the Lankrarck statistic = 0.91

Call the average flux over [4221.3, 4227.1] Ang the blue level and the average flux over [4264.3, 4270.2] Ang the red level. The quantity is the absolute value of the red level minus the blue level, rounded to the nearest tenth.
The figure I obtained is 1.2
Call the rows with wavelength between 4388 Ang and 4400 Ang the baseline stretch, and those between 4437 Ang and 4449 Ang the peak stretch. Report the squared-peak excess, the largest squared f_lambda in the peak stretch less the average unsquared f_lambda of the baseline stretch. 356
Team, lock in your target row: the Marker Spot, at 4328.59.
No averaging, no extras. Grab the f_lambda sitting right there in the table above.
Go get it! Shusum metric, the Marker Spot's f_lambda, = 18.36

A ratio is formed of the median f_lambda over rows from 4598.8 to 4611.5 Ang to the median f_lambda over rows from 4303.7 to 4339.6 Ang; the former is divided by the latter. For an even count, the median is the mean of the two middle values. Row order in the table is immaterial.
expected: 1.01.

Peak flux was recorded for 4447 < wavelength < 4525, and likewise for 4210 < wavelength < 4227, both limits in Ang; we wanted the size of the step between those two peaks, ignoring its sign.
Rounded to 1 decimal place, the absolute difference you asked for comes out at 0.5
